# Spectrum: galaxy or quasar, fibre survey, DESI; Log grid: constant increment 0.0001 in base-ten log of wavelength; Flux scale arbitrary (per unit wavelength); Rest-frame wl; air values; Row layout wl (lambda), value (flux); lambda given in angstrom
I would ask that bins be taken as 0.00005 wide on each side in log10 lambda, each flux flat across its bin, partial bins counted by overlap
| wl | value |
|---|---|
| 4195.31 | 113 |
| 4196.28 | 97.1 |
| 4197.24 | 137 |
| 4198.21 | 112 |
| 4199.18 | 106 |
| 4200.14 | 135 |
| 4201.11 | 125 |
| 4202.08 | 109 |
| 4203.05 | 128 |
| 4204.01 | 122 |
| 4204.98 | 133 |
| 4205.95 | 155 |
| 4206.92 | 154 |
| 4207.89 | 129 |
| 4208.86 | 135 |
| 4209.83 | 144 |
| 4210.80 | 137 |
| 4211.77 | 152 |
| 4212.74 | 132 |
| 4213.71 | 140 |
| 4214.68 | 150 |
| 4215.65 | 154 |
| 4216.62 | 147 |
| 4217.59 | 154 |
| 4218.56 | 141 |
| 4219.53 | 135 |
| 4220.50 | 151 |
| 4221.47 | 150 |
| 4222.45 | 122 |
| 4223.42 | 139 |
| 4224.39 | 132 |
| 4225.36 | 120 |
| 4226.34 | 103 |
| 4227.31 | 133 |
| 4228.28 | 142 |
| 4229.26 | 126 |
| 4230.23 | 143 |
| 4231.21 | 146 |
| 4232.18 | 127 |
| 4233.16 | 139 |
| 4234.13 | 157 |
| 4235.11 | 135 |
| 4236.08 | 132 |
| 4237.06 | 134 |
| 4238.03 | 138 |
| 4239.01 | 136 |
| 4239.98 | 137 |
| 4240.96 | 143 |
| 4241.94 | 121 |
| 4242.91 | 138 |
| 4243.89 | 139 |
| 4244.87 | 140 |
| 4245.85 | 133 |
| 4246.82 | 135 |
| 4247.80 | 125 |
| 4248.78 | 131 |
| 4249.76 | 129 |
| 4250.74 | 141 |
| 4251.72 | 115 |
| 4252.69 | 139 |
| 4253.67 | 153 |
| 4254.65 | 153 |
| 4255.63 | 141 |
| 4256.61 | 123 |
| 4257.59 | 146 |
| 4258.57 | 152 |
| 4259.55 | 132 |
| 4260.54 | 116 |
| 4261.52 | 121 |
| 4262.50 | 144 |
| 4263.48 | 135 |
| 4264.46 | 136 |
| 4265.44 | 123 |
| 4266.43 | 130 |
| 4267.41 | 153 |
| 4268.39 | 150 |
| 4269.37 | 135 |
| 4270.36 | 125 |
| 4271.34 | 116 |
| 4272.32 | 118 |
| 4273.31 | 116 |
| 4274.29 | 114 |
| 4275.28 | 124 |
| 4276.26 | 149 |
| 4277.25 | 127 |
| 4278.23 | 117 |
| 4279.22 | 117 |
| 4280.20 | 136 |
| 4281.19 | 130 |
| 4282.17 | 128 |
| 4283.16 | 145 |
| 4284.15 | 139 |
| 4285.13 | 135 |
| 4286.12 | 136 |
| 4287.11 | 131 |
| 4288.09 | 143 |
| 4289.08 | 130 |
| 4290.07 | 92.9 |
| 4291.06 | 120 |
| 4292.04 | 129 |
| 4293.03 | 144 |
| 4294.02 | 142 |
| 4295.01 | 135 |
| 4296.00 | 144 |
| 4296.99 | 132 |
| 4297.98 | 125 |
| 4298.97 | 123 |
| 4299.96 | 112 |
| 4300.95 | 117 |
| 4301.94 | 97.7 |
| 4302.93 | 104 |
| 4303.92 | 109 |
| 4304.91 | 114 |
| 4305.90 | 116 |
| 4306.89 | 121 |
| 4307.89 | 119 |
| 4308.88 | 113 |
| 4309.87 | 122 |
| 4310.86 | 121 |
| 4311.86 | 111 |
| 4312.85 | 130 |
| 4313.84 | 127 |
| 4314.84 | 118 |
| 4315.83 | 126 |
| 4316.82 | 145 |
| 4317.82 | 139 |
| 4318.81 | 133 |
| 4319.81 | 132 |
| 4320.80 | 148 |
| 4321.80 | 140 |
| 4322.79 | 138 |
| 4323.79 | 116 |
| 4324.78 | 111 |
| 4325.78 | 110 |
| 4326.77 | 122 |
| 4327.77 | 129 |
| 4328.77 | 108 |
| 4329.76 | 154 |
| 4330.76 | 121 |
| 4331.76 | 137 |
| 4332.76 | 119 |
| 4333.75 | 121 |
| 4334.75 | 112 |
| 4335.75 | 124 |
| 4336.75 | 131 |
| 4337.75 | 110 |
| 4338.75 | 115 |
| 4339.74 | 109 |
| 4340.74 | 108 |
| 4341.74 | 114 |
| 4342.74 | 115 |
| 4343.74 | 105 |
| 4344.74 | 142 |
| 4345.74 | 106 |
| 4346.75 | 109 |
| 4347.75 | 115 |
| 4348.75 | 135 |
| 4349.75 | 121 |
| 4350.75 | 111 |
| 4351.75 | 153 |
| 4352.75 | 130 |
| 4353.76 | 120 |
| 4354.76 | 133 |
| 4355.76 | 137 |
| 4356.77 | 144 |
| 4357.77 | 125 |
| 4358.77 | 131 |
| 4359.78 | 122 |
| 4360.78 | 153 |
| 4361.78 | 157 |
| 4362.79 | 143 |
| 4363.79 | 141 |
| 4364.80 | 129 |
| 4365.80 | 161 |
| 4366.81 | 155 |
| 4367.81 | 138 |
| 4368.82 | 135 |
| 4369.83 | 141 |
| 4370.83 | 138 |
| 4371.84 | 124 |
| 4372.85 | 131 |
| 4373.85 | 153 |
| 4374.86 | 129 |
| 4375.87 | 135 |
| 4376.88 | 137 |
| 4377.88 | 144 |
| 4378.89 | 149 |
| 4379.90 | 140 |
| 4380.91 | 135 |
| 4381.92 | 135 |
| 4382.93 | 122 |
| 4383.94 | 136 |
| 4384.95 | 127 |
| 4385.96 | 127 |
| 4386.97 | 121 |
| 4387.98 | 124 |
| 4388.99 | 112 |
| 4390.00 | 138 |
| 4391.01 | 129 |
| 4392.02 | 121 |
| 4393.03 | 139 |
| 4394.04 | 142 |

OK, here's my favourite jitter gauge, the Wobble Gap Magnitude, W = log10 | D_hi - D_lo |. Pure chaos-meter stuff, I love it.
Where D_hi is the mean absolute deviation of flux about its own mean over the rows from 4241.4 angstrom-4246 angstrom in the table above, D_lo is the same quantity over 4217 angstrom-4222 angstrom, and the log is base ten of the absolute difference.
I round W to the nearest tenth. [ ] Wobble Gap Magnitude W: -0.1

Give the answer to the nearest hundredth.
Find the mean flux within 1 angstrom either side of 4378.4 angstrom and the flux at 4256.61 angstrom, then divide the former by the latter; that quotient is 1.19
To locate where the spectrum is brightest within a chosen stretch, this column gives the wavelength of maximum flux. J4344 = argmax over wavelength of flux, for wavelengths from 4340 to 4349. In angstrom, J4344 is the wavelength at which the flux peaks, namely 4344.74 angstrom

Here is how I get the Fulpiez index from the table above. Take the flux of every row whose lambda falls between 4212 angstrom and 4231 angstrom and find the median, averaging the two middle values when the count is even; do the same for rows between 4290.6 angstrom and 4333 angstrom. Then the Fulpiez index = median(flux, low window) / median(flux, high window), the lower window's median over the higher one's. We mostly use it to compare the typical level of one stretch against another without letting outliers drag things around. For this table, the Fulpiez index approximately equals 1.148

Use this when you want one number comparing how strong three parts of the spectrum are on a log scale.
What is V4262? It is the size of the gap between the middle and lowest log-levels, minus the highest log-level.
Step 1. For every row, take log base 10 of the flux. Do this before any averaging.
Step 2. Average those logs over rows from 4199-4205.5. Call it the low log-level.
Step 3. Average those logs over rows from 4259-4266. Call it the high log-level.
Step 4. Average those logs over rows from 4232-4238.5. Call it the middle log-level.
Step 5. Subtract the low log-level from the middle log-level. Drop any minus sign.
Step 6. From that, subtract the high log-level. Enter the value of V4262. -2.06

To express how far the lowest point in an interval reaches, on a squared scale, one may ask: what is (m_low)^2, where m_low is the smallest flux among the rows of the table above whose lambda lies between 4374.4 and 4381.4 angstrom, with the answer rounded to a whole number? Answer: 16641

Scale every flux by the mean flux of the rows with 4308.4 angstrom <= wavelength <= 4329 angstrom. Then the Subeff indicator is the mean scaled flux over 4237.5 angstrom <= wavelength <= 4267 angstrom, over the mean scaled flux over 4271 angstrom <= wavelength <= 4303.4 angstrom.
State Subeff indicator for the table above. 1.07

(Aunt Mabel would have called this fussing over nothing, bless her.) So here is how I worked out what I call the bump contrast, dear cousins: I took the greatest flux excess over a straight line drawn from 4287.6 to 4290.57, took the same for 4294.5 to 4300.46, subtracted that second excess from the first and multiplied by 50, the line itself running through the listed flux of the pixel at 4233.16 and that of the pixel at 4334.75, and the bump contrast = -155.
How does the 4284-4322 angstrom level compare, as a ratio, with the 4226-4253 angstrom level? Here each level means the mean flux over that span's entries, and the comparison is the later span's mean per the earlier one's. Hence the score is 0.94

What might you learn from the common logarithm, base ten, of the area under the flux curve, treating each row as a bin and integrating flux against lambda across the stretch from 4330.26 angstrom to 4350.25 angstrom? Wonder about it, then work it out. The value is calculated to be 3.37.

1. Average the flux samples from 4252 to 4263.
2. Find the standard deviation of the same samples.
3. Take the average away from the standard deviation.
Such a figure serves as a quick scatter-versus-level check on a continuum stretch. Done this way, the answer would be -125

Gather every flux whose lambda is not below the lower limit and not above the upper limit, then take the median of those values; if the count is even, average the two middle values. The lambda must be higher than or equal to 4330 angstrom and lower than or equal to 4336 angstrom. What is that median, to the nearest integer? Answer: 121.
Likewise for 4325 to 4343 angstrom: 117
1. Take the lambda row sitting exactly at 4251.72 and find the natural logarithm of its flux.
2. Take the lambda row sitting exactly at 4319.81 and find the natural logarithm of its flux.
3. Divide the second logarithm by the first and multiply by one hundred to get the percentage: 103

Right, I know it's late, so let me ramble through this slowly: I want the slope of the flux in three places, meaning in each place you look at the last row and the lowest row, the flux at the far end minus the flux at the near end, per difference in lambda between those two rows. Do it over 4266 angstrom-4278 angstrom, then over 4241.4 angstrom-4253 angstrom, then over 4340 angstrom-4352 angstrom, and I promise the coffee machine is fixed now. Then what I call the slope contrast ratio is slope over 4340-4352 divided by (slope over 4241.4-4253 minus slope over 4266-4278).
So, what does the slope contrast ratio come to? 2.1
